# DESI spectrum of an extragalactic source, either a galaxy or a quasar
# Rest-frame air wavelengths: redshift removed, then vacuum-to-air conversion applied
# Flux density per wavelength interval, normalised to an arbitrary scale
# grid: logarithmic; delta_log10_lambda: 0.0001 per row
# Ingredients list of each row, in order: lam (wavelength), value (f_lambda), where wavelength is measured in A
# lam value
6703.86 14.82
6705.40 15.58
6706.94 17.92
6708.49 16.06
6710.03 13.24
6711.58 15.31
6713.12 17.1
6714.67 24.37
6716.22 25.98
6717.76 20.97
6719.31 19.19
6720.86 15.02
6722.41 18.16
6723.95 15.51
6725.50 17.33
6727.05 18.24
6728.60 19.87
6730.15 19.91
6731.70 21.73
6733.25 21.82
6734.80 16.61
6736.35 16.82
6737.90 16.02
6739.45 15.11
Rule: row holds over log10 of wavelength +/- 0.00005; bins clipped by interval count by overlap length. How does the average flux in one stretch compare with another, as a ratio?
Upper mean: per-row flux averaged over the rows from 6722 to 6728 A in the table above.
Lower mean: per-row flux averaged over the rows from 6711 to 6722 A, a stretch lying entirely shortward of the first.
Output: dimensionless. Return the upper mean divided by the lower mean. 0.88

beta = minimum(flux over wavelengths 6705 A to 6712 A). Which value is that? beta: 13.24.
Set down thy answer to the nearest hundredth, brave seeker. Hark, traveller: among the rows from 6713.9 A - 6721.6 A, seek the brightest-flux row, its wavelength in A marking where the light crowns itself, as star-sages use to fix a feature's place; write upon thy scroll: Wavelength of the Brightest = 6716.22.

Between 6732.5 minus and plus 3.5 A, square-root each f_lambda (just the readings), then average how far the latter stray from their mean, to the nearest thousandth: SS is 0.199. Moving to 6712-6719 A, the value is 0.330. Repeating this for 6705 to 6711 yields 0.164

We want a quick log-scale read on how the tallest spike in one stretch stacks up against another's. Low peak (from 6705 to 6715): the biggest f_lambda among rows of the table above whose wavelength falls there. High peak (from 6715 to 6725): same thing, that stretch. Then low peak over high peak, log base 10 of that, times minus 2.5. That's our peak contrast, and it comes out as 0.1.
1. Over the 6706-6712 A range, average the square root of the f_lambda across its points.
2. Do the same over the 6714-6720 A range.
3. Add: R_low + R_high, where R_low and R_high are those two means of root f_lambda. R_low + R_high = 8.70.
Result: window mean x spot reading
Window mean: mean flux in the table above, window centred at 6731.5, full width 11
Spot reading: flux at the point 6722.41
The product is 350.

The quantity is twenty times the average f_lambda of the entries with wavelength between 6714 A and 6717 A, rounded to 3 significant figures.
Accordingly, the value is 504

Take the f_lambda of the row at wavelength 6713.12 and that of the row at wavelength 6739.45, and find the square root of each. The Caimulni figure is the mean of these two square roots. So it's 4.01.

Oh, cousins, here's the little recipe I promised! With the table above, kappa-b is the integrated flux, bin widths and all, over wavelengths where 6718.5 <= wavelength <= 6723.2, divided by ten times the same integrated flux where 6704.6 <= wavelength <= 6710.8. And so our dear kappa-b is 0.08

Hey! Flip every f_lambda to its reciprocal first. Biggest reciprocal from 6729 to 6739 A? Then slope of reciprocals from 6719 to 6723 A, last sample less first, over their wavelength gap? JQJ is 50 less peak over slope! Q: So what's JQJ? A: -15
